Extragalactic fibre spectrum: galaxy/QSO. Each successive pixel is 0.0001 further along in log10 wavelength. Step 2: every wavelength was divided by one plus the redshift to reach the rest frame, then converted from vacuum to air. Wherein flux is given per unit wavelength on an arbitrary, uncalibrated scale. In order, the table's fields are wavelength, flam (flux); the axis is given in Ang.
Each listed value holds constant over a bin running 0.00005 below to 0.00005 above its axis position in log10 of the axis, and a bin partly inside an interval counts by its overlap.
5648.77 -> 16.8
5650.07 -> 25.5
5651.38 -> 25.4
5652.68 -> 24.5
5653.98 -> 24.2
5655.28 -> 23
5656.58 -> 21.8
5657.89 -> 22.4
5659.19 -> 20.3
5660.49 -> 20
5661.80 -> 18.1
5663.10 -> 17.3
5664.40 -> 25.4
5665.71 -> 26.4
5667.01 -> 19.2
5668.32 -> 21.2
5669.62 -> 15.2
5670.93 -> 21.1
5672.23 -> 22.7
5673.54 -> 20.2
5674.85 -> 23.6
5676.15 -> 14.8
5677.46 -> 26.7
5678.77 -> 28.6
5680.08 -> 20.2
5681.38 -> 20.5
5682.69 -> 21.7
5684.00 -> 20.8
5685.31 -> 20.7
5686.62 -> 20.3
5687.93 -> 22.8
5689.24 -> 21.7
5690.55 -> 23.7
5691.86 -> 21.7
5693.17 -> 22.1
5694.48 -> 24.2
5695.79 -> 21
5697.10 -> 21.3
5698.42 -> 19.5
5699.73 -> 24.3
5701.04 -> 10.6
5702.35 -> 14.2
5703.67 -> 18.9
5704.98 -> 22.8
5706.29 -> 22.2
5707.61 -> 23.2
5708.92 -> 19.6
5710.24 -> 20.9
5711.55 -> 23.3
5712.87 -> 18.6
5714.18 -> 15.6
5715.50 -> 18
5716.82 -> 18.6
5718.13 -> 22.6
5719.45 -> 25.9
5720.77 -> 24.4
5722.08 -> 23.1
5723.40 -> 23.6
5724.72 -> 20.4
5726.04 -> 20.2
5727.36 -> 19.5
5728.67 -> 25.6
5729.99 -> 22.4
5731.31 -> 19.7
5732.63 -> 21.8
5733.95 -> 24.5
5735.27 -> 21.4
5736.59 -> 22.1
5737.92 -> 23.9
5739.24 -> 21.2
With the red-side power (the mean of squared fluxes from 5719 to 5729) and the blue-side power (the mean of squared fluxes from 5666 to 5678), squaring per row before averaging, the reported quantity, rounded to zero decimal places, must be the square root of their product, 478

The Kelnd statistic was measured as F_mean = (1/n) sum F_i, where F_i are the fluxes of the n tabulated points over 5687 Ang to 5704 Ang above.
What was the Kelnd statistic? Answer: 20.5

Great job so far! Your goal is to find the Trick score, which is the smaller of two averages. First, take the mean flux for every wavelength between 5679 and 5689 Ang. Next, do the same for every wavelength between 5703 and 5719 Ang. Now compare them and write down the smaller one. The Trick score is 20.4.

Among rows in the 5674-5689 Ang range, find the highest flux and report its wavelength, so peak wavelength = 5678.77 Ang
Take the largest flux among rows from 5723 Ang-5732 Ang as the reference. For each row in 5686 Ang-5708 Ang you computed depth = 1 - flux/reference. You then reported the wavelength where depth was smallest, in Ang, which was 5699.73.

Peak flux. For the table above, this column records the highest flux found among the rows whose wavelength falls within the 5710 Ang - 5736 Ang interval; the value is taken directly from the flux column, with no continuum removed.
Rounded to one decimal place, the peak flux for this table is 25.9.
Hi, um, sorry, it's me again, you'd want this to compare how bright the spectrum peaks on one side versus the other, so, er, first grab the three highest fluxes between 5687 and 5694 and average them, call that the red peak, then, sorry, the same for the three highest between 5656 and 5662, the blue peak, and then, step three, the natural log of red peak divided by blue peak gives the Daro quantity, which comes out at 0.062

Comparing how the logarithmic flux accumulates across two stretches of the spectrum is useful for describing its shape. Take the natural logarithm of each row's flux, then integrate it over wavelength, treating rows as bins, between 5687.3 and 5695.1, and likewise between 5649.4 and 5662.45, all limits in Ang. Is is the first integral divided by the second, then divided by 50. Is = 0.012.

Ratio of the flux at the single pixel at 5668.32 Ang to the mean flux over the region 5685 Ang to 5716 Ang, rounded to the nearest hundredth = 1.04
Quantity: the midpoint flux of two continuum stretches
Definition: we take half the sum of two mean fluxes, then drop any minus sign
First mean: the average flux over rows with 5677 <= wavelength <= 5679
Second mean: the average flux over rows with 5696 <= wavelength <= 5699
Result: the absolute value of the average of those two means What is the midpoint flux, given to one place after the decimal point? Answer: 24.0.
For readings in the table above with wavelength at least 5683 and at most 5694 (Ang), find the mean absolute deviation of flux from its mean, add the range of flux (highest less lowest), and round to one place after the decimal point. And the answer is 4.3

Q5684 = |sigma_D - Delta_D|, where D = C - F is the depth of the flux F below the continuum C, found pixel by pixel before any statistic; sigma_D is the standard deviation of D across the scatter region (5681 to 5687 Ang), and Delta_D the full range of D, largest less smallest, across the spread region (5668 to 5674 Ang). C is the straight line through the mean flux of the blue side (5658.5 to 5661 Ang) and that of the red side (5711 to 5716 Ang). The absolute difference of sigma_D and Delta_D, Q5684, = 7.1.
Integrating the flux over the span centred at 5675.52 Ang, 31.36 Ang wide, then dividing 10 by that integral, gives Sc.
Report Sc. 0.015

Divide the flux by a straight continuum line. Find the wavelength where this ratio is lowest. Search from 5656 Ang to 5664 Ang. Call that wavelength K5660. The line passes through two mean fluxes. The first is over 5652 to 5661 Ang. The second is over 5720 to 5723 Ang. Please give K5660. 5663.10 Ang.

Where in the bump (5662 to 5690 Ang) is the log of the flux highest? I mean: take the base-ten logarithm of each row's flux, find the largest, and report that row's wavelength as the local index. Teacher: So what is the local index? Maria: 5678.77 Ang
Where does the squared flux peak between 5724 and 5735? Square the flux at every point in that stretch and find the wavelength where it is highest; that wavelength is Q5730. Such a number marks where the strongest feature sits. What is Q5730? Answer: 5728.67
